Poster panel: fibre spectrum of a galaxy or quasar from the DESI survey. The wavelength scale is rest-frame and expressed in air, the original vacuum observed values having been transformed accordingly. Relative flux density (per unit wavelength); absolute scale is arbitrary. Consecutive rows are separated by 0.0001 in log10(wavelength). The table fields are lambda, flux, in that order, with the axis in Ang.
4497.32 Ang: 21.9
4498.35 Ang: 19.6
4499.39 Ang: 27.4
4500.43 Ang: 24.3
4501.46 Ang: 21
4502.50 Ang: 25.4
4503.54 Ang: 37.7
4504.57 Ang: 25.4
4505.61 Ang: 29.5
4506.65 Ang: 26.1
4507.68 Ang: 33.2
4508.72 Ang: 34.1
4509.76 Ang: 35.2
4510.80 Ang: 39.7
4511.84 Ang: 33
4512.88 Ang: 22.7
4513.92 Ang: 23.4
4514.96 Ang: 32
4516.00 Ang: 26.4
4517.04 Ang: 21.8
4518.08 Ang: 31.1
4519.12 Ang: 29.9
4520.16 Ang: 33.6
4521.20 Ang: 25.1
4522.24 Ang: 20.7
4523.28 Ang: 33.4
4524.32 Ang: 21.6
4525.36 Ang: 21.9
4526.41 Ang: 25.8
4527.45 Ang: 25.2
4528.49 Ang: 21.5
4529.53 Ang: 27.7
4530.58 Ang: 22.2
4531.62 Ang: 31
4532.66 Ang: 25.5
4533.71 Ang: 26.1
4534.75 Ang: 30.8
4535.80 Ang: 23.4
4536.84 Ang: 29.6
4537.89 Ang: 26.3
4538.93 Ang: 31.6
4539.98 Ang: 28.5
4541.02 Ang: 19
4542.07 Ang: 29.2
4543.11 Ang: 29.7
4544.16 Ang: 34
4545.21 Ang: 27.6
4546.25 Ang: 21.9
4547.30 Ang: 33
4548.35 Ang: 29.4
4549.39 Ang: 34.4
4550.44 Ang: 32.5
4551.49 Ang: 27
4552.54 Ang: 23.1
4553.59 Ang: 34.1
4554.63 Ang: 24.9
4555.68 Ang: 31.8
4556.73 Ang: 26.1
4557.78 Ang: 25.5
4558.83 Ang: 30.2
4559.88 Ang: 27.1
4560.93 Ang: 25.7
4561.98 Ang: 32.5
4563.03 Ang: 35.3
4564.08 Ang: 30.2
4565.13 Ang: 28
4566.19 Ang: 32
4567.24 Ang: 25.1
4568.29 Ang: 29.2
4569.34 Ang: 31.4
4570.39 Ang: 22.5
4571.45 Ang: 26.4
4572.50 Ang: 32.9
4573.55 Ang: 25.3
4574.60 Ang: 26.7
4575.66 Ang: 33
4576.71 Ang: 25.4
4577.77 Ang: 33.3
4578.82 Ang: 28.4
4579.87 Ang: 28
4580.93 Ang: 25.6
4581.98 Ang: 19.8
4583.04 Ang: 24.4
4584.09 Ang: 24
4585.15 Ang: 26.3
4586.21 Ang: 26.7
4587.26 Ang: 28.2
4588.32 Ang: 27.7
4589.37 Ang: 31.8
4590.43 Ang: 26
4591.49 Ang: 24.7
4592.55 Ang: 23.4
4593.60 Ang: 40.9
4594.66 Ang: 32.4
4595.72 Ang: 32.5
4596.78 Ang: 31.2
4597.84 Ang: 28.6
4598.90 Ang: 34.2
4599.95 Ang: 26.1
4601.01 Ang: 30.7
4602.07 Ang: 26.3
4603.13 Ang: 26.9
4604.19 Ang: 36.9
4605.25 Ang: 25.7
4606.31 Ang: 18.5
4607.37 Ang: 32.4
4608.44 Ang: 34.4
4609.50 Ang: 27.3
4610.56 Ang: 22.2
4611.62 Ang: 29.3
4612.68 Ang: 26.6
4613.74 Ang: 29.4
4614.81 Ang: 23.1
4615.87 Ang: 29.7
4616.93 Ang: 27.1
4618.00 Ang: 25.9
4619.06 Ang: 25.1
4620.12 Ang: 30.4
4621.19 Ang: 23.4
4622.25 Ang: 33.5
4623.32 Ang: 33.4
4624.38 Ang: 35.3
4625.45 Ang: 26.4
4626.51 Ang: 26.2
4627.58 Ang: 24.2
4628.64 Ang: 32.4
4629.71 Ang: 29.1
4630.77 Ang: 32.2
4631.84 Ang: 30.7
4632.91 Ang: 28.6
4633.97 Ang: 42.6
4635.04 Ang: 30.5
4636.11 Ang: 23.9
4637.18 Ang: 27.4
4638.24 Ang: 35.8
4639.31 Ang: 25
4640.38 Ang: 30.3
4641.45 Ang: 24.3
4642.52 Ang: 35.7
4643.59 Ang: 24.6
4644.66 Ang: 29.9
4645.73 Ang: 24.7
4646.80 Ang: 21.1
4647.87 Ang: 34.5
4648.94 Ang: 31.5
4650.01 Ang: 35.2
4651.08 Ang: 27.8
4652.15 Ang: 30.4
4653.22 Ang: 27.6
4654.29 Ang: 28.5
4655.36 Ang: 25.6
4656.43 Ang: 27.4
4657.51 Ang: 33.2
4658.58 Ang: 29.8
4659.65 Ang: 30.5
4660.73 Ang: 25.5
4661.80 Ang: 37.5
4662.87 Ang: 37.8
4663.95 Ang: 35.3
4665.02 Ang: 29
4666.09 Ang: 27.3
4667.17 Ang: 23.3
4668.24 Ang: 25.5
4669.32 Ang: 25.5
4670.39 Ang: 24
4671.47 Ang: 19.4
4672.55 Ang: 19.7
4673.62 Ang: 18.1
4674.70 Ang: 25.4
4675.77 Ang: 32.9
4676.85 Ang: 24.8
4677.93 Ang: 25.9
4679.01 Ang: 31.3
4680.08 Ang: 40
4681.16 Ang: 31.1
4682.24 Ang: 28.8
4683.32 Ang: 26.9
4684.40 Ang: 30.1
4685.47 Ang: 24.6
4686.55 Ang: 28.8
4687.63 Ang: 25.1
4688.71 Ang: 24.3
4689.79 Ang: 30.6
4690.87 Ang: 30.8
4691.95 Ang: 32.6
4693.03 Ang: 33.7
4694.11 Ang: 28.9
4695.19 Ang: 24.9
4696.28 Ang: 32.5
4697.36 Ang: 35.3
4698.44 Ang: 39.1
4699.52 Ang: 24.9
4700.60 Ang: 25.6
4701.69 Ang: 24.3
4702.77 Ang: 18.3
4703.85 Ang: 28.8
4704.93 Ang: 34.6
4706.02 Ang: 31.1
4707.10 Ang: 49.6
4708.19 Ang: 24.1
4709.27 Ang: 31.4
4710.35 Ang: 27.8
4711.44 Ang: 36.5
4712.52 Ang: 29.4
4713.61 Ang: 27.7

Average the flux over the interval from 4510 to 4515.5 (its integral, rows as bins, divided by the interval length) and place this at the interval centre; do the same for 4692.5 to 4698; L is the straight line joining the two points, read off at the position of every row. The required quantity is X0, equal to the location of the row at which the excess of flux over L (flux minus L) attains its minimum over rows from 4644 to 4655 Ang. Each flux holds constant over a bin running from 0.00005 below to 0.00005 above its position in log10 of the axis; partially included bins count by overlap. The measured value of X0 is 4646.80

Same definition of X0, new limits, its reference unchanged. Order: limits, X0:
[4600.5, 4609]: 4606.31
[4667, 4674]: 4673.62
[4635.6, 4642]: 4636.11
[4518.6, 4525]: 4522.24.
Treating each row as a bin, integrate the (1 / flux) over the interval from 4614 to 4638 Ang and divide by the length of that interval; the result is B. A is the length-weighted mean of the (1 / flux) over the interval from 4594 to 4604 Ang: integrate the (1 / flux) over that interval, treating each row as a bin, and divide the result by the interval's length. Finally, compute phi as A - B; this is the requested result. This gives -0.002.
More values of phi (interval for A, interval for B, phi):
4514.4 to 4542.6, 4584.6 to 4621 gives 0.002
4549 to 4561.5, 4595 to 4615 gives 0.000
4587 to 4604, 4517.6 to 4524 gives -0.002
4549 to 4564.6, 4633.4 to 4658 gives 0.000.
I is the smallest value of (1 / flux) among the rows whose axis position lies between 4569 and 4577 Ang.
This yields 0.0303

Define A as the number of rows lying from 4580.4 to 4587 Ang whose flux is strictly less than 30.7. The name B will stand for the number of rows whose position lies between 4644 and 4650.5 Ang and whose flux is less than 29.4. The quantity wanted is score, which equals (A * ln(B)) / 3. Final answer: 1.4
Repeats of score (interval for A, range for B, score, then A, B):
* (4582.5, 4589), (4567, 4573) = 2.8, 6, 4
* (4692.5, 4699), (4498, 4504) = 1.1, 2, 5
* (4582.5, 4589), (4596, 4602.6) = 2.2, 6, 3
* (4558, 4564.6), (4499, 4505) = 2.1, 4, 5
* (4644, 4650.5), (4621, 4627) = 1.1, 3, 3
